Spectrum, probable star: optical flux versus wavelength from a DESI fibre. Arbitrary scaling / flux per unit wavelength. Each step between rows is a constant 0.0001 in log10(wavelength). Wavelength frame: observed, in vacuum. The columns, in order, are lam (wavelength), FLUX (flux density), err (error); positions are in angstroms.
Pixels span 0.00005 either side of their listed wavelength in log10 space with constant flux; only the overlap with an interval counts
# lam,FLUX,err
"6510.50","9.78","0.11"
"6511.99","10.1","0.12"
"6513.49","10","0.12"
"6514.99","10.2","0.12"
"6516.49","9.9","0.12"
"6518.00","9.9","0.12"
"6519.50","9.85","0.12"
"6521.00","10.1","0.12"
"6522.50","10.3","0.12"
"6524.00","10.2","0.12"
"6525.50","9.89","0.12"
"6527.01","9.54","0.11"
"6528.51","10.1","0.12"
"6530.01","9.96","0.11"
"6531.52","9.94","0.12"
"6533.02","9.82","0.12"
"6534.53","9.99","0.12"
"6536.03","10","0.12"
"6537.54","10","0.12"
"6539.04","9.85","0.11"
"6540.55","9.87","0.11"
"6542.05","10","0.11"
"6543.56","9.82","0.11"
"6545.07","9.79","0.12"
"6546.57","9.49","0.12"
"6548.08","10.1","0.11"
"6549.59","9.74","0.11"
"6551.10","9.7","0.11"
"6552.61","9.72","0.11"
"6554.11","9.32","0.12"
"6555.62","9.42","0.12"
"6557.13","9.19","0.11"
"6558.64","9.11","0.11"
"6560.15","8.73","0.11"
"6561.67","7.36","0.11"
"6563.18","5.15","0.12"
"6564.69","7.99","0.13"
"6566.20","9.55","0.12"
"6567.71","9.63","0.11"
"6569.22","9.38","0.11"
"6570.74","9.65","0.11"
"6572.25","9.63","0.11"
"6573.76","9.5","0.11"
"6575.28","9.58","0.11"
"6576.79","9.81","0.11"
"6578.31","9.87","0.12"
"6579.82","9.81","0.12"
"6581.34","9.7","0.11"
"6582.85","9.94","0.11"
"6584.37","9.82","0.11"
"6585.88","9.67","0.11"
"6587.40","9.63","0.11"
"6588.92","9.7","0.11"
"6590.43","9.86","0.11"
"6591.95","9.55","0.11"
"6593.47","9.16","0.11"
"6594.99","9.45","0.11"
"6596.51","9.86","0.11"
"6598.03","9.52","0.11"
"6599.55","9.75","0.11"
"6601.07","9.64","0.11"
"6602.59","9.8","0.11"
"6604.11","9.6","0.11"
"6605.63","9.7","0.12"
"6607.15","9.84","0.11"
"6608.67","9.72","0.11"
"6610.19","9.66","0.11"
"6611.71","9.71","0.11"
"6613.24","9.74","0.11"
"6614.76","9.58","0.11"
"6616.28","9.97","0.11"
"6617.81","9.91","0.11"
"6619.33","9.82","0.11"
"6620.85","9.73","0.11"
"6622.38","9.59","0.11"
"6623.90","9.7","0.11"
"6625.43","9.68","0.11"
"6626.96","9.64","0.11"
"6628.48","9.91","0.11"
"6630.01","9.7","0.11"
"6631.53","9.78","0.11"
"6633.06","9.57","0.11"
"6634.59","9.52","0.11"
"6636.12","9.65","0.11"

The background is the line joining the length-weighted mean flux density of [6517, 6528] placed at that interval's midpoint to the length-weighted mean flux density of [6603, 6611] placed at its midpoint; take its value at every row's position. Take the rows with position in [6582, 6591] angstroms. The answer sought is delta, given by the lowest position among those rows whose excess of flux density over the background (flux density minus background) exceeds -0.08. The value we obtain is 6582.85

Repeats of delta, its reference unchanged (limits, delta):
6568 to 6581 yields 6576.79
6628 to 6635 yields 6628.48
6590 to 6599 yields 6590.43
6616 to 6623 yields 6616.28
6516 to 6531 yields 6518.00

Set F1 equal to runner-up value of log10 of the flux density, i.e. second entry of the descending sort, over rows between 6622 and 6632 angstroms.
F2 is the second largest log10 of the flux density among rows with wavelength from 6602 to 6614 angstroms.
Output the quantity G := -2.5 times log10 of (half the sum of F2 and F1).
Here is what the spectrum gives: 0.010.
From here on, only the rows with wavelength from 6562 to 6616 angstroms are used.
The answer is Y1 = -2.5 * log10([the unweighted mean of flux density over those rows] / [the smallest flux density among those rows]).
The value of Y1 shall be -0.66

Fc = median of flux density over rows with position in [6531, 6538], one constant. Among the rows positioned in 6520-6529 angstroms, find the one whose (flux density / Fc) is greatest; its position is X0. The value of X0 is 6522.50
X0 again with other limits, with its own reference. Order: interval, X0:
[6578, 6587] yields 6582.85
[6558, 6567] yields 6566.20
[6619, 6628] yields 6619.33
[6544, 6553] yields 6548.08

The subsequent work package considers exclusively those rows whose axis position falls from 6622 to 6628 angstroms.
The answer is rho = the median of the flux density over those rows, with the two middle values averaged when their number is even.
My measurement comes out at 9.7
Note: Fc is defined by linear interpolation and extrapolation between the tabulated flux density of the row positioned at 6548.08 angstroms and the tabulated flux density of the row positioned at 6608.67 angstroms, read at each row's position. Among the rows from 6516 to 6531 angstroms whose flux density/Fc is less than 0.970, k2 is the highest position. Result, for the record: 6527.01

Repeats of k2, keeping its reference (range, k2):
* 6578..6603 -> 6594.99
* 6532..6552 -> 6551.10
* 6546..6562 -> 6561.67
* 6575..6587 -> 6575.28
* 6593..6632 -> 6594.99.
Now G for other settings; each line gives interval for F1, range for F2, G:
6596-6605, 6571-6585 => 0.008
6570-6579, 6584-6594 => 0.009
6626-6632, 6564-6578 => 0.014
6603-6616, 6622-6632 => 0.012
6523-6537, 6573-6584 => 0.001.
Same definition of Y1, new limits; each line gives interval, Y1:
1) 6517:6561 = -0.12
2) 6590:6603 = -0.05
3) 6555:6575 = -0.58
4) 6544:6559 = -0.05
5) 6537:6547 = -0.04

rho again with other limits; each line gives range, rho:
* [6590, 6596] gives 9.5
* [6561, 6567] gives 7.7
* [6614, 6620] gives 9.9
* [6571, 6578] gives 9.6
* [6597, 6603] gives 9.7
